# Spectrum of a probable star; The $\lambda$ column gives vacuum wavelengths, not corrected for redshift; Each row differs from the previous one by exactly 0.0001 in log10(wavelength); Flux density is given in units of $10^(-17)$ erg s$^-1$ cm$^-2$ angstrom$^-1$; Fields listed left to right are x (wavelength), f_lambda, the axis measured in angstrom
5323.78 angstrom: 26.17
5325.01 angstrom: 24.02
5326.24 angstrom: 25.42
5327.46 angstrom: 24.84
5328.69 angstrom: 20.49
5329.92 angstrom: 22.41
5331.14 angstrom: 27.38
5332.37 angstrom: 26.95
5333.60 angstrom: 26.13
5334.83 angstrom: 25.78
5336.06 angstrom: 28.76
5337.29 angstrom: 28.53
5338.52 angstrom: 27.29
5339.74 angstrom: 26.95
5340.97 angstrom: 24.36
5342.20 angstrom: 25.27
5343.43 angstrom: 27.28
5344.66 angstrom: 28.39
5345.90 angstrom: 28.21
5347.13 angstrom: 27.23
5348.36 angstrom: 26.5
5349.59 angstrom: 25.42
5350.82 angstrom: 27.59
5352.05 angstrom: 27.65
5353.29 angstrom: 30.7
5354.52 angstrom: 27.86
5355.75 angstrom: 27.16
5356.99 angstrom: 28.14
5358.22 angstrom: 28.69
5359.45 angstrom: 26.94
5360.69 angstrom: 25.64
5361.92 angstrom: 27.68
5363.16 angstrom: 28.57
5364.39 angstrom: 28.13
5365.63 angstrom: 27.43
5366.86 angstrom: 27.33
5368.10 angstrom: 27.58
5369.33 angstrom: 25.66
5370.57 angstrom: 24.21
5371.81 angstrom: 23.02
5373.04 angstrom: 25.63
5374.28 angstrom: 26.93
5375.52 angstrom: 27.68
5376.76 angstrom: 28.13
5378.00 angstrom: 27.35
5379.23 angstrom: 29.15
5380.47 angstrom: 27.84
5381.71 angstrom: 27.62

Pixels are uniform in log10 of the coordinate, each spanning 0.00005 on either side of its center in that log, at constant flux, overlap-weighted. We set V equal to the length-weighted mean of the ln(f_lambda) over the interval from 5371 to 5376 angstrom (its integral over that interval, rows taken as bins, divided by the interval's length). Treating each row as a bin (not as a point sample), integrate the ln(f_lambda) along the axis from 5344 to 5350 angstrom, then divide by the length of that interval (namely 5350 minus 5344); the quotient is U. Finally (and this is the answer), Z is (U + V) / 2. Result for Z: 3.27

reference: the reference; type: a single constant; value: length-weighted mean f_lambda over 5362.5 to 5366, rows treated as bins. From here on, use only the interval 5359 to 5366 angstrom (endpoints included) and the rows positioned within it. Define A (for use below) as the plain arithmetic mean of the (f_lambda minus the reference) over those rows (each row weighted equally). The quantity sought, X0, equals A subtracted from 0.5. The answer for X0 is 1.15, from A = -0.6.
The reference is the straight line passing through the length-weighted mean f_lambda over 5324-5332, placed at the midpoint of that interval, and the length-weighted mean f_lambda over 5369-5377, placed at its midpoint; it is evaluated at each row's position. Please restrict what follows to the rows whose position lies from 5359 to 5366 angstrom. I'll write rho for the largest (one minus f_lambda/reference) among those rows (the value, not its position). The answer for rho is -0.011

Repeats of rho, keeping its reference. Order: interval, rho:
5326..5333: 0.157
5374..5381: -0.043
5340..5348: 0.014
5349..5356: -0.017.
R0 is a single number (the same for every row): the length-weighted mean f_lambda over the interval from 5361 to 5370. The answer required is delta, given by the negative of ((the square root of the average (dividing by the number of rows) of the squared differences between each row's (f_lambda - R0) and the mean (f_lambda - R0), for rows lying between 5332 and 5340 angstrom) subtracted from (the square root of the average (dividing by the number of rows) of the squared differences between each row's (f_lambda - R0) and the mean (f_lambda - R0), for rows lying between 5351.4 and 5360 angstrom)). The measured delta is -0.1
